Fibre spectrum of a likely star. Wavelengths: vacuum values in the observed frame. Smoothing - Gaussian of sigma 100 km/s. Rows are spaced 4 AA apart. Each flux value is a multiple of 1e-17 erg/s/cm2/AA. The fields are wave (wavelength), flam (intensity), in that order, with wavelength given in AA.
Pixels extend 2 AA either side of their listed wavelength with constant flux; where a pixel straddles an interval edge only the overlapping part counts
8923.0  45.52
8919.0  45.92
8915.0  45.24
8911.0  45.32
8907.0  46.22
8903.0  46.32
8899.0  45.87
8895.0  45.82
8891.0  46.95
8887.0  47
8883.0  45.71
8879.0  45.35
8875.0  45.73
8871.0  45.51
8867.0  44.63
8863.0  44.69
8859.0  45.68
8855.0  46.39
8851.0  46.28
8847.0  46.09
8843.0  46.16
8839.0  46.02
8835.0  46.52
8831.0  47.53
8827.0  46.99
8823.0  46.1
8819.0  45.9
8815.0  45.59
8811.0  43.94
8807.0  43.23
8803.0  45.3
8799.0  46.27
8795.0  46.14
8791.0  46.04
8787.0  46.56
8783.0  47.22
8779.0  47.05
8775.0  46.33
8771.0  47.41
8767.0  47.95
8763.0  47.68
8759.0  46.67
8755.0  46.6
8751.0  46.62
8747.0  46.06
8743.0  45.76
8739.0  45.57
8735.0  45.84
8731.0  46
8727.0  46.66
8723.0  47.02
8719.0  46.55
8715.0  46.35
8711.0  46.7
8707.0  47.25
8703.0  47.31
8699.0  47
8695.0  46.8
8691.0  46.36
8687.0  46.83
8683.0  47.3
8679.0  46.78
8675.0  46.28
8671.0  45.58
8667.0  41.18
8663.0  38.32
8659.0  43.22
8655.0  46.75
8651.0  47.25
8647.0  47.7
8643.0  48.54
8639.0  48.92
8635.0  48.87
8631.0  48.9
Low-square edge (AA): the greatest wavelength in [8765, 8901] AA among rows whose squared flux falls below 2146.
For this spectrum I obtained 8899.0 AA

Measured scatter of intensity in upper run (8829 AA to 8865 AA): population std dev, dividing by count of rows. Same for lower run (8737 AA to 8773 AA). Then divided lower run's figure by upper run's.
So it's 1.1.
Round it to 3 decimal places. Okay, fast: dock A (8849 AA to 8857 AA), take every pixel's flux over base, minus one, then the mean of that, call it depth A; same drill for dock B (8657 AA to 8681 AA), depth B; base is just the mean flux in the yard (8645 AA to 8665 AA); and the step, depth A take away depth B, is 0.062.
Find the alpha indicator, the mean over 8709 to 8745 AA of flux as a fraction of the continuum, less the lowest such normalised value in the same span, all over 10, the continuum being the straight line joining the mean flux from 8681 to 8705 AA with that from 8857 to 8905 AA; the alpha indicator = 0.001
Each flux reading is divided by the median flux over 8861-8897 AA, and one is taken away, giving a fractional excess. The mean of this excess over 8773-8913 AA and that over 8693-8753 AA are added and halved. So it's 0.011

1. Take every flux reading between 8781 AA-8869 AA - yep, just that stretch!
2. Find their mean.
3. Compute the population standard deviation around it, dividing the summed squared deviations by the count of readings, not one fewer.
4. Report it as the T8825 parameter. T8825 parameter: 0.99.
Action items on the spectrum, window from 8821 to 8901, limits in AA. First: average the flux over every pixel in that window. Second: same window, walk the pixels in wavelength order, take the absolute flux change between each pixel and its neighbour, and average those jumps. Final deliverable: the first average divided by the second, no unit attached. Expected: 91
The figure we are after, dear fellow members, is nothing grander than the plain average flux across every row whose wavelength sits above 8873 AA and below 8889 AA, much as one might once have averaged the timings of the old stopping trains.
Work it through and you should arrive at 45.9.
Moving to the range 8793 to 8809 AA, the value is 45.2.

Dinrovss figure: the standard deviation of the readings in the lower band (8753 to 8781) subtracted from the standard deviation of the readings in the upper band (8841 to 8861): -0.3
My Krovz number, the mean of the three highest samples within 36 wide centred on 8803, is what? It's 46.3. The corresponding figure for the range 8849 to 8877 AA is 46.1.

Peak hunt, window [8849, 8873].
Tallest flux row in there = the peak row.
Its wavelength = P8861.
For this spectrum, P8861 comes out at 8855.0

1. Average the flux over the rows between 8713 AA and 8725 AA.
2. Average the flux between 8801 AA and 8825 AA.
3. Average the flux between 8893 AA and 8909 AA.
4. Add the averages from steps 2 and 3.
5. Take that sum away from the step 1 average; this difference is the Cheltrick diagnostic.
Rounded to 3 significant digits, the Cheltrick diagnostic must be -44.4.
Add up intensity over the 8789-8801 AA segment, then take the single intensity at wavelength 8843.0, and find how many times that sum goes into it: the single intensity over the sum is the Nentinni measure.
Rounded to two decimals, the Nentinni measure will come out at 0.33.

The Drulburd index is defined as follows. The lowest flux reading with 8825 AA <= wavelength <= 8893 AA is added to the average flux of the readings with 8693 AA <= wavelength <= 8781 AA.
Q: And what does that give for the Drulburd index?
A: 91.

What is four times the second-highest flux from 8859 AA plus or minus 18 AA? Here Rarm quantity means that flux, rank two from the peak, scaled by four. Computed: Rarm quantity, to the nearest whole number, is 185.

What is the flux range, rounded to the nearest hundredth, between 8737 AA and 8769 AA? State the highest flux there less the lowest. 2.38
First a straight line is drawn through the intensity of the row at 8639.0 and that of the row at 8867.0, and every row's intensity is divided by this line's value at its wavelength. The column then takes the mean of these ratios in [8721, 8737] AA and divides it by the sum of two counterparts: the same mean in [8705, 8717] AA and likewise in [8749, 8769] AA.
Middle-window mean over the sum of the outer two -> 0.493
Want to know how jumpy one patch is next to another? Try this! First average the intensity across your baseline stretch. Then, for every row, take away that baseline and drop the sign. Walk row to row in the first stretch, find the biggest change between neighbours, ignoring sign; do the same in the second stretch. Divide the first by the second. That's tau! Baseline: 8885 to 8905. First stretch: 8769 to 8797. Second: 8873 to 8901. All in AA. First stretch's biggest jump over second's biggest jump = 2.5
